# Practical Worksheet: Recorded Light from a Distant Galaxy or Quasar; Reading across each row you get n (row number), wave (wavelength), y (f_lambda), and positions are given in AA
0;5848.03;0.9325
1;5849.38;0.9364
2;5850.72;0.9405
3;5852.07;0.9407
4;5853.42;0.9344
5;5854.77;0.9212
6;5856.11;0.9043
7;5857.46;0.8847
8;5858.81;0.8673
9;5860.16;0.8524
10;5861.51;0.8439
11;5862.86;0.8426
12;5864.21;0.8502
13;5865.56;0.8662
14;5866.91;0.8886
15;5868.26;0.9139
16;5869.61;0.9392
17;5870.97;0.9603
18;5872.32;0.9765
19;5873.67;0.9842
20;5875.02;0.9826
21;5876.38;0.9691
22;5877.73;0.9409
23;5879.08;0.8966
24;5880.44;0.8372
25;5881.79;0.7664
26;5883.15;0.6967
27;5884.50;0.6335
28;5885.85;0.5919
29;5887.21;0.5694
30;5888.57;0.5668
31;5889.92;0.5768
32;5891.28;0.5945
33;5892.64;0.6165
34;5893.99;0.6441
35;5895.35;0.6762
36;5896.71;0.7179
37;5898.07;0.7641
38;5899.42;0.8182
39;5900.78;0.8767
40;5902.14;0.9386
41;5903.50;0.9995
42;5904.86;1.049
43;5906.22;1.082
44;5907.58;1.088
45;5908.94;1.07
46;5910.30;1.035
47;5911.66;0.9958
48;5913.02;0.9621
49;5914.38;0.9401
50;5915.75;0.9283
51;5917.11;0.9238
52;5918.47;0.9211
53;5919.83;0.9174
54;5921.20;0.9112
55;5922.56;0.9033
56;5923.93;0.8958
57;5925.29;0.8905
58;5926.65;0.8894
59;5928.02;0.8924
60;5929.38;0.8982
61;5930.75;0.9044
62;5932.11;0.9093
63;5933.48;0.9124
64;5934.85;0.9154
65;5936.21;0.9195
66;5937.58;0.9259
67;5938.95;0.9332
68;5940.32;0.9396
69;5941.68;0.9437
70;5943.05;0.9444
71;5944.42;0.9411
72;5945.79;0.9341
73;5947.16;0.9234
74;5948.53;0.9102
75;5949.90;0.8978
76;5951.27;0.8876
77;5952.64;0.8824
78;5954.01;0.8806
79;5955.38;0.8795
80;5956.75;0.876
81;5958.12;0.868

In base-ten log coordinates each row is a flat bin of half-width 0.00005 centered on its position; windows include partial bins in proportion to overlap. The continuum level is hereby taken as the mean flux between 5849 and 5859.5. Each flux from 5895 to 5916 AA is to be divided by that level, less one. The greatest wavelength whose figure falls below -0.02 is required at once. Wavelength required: 5900.78 AA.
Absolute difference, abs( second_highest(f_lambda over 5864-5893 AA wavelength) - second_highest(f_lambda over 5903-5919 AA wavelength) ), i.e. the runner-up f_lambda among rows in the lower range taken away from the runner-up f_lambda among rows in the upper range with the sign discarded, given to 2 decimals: 0.10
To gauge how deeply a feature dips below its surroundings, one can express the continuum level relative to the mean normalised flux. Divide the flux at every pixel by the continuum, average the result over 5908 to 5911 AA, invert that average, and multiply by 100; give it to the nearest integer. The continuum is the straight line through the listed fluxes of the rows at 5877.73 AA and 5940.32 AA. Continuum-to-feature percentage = 89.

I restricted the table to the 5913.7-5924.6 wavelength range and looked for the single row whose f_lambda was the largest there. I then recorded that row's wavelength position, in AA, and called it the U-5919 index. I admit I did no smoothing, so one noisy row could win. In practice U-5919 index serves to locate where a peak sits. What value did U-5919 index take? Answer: 5914.38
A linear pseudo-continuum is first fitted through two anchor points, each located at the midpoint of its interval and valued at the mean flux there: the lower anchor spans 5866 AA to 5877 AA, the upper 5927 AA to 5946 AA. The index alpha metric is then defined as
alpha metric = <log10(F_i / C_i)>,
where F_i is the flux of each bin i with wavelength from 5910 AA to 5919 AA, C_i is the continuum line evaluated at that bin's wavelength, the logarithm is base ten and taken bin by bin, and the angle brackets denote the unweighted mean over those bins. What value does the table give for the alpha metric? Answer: 0.01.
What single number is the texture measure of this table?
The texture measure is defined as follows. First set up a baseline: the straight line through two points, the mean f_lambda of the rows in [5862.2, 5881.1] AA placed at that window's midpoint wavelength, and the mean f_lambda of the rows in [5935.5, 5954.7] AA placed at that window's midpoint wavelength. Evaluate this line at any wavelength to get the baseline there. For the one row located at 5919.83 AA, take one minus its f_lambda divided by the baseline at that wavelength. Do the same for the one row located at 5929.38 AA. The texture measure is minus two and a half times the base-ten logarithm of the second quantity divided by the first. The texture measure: -3.2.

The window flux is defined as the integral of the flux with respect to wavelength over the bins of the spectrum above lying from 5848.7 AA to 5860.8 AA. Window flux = 11.0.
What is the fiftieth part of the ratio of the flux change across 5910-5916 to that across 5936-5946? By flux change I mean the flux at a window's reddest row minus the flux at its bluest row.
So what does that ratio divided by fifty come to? -0.15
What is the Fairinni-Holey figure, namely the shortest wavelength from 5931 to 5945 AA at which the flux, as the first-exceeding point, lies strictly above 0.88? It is 5932.11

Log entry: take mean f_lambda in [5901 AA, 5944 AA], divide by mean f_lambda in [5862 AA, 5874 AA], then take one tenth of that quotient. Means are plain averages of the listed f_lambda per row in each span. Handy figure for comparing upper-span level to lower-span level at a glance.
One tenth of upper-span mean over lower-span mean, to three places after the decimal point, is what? 0.104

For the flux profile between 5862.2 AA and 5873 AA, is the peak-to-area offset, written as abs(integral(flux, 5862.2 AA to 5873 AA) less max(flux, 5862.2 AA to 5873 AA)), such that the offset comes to 8.8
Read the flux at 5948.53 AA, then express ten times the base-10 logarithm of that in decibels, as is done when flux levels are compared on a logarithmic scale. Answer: -0.41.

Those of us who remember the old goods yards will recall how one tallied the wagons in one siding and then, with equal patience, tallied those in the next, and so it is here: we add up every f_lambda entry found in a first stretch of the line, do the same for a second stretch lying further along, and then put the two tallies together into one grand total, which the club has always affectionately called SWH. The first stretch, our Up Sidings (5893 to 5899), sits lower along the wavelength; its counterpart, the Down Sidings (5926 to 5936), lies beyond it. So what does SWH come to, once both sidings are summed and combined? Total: 9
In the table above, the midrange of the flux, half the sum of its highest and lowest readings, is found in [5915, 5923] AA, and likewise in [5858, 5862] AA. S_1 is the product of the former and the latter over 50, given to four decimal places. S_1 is 0.0157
